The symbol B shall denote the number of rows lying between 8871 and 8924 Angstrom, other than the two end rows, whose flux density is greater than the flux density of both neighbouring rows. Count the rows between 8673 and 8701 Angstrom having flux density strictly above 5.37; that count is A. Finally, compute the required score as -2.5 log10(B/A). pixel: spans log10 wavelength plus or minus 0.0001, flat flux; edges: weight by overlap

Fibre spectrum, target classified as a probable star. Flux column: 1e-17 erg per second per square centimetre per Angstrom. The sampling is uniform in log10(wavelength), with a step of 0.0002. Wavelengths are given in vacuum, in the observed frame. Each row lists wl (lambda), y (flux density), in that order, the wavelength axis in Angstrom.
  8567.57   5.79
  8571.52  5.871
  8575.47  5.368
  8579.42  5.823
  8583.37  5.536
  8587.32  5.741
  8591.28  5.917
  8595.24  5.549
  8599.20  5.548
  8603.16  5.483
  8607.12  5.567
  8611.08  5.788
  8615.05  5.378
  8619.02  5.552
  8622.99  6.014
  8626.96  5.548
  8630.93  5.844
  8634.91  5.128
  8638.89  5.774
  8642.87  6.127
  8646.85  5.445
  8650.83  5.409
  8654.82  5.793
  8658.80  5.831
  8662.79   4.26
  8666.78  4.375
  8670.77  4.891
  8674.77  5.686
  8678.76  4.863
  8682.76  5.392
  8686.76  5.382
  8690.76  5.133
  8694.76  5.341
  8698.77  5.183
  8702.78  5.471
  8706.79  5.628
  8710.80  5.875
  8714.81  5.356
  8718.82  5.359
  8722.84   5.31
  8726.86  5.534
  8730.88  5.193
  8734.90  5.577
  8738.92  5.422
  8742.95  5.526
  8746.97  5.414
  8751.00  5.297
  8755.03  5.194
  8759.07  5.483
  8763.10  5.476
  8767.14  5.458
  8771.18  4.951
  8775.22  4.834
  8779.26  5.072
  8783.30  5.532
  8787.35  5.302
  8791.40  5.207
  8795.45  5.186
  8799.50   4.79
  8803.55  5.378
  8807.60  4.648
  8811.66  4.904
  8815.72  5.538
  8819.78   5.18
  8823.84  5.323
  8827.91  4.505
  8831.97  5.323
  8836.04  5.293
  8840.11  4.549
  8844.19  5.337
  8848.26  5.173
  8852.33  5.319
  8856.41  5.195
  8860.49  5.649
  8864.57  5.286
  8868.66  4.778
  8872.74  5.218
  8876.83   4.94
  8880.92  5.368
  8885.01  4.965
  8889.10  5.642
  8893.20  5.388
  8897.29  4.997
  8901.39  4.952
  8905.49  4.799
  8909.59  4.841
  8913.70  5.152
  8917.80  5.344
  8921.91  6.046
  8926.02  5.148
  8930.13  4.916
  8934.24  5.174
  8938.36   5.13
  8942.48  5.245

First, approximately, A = 3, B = 2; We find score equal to 0.4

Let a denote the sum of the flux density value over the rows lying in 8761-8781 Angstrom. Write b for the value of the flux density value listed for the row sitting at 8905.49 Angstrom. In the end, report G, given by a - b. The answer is 21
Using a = 26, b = 4.799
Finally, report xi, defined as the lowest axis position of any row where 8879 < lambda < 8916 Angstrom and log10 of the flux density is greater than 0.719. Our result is 8880.92 Angstrom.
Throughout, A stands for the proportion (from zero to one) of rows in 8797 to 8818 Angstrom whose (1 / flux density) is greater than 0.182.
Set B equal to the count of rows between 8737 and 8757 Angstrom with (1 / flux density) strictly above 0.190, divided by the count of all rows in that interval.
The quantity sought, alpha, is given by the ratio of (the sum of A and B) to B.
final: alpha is 5.0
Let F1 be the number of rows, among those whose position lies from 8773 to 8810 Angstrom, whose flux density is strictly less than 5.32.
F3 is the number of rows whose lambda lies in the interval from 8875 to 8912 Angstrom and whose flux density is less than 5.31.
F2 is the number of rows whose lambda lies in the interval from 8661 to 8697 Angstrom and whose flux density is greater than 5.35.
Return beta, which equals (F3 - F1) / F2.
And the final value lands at -0.3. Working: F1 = 7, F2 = 3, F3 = 6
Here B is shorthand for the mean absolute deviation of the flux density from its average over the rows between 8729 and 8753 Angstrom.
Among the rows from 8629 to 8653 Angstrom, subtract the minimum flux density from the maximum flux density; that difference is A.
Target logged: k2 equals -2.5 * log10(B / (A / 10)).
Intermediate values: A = 1.0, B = 0.11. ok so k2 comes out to -0.07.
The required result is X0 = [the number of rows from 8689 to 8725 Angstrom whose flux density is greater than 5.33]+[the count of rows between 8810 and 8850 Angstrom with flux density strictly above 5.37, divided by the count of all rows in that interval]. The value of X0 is 6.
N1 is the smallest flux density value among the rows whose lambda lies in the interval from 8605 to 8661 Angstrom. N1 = 5.128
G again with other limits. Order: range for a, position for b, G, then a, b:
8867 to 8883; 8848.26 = 15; 20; 5.173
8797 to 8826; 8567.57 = 30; 36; 5.79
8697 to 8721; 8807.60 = 28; 33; 4.648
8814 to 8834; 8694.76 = 21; 26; 5.341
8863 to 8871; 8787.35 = 5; 10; 5.302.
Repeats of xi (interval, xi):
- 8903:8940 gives 8917.80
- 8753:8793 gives 8759.07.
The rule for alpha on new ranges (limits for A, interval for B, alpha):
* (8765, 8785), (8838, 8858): 2.3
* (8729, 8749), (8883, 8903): 2.0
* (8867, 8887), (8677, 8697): 3.5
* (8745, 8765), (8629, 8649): 6.0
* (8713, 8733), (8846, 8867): 3.0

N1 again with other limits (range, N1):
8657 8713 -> 4.26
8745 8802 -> 4.79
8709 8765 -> 5.193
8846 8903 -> 4.778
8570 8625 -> 5.368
